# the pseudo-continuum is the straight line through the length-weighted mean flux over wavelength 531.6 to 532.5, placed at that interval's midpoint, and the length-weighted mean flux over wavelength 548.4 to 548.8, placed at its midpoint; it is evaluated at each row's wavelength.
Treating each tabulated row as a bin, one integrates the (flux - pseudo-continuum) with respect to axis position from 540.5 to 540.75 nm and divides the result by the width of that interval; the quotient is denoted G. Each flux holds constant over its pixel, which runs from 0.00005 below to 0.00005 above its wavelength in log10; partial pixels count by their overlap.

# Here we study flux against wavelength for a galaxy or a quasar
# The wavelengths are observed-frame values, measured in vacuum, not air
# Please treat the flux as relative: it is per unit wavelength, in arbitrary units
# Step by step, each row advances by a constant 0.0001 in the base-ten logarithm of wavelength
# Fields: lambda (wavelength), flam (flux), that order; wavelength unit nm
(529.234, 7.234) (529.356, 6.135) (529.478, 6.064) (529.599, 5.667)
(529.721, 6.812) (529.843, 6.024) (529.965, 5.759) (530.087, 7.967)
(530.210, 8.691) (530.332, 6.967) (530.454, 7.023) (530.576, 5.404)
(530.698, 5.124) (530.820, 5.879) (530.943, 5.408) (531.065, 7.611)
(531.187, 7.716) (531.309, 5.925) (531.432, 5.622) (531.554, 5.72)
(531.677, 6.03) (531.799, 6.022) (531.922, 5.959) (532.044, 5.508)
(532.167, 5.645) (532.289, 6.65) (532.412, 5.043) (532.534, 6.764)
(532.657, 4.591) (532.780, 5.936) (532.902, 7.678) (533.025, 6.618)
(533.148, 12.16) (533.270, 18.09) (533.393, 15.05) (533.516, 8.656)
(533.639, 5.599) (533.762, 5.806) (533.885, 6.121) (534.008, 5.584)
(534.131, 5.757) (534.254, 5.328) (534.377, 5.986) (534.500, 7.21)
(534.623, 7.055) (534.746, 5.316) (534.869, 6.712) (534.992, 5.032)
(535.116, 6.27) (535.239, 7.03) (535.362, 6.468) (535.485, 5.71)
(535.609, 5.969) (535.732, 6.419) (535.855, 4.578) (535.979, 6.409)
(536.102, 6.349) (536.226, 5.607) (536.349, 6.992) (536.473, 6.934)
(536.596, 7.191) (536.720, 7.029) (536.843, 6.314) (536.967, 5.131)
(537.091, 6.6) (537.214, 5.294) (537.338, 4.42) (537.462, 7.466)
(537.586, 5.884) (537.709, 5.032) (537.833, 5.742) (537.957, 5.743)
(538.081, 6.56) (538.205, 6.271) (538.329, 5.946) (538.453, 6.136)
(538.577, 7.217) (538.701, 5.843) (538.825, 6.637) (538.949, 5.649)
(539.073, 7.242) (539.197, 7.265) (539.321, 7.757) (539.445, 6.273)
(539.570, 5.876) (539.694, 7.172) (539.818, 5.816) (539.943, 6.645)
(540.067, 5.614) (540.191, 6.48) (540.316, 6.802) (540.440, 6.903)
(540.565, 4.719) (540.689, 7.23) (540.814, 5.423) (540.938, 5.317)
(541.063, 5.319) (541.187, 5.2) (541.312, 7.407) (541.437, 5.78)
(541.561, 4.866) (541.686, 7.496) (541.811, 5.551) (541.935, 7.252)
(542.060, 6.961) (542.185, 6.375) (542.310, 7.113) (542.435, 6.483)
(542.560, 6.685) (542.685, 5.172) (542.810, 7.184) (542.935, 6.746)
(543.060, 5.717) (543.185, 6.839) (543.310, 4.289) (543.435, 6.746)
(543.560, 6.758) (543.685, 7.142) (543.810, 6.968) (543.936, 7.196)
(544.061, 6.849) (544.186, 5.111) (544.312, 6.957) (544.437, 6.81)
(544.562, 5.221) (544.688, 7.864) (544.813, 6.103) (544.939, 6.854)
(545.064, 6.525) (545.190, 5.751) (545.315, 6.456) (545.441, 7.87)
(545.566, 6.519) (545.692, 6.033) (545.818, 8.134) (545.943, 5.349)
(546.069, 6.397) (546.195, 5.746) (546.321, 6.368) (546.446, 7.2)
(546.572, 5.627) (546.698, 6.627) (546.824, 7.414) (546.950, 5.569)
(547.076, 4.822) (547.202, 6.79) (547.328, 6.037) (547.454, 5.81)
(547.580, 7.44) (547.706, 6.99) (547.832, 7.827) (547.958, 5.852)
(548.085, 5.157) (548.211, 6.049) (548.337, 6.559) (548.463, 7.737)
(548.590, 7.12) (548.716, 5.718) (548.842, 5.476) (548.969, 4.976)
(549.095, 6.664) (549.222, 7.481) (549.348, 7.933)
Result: -0.4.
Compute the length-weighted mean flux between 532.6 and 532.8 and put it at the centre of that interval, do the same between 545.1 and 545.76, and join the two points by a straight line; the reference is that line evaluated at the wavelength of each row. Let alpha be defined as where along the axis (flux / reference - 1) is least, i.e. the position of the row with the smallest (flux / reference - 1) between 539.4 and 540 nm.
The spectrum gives 539.818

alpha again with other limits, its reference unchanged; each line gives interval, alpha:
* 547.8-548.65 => 548.085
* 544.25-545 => 544.562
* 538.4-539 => 538.949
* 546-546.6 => 546.572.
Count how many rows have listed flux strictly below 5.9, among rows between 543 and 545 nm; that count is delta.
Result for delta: 4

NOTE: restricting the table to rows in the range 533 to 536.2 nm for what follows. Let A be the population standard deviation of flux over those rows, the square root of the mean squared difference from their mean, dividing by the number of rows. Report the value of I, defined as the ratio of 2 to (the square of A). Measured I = 0.21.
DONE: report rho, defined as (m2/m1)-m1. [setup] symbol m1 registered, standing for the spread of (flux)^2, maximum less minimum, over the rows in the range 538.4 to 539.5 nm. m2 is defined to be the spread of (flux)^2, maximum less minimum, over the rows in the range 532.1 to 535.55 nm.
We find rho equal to -17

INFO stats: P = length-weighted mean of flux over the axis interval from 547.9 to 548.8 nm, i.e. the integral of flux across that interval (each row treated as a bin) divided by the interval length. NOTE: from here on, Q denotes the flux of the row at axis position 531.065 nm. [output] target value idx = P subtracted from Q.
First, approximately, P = 6.30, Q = 7.611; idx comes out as 1.3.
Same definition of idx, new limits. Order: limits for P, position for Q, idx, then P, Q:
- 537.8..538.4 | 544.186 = -1.0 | 6.06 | 5.111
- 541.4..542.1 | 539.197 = 0.9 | 6.32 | 7.265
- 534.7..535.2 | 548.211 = 0.1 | 5.90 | 6.049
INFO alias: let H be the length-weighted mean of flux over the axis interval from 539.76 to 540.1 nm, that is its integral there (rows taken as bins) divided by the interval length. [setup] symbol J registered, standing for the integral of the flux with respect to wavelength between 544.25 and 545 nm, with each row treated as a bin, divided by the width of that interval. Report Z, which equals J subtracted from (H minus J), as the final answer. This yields -7.2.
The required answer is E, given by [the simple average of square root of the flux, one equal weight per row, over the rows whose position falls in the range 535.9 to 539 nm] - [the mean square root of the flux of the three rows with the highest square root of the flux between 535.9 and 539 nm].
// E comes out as -0.22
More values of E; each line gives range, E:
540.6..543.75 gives -0.22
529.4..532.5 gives -0.36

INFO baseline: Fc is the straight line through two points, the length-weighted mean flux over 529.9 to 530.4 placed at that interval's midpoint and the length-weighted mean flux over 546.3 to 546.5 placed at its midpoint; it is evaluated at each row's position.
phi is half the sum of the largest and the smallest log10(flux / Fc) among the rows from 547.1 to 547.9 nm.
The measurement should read -0.01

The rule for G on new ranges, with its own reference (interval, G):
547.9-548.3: -1.0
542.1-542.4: 0.3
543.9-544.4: 0.0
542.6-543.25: -0.1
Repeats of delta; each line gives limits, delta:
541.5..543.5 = 5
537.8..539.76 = 5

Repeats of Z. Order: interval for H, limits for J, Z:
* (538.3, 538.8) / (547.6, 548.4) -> -6.6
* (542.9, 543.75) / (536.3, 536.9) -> -7.5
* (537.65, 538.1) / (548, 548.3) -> -5.7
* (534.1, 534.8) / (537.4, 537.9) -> -5.9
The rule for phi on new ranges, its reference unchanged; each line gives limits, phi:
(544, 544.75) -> -0.04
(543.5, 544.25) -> -0.06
